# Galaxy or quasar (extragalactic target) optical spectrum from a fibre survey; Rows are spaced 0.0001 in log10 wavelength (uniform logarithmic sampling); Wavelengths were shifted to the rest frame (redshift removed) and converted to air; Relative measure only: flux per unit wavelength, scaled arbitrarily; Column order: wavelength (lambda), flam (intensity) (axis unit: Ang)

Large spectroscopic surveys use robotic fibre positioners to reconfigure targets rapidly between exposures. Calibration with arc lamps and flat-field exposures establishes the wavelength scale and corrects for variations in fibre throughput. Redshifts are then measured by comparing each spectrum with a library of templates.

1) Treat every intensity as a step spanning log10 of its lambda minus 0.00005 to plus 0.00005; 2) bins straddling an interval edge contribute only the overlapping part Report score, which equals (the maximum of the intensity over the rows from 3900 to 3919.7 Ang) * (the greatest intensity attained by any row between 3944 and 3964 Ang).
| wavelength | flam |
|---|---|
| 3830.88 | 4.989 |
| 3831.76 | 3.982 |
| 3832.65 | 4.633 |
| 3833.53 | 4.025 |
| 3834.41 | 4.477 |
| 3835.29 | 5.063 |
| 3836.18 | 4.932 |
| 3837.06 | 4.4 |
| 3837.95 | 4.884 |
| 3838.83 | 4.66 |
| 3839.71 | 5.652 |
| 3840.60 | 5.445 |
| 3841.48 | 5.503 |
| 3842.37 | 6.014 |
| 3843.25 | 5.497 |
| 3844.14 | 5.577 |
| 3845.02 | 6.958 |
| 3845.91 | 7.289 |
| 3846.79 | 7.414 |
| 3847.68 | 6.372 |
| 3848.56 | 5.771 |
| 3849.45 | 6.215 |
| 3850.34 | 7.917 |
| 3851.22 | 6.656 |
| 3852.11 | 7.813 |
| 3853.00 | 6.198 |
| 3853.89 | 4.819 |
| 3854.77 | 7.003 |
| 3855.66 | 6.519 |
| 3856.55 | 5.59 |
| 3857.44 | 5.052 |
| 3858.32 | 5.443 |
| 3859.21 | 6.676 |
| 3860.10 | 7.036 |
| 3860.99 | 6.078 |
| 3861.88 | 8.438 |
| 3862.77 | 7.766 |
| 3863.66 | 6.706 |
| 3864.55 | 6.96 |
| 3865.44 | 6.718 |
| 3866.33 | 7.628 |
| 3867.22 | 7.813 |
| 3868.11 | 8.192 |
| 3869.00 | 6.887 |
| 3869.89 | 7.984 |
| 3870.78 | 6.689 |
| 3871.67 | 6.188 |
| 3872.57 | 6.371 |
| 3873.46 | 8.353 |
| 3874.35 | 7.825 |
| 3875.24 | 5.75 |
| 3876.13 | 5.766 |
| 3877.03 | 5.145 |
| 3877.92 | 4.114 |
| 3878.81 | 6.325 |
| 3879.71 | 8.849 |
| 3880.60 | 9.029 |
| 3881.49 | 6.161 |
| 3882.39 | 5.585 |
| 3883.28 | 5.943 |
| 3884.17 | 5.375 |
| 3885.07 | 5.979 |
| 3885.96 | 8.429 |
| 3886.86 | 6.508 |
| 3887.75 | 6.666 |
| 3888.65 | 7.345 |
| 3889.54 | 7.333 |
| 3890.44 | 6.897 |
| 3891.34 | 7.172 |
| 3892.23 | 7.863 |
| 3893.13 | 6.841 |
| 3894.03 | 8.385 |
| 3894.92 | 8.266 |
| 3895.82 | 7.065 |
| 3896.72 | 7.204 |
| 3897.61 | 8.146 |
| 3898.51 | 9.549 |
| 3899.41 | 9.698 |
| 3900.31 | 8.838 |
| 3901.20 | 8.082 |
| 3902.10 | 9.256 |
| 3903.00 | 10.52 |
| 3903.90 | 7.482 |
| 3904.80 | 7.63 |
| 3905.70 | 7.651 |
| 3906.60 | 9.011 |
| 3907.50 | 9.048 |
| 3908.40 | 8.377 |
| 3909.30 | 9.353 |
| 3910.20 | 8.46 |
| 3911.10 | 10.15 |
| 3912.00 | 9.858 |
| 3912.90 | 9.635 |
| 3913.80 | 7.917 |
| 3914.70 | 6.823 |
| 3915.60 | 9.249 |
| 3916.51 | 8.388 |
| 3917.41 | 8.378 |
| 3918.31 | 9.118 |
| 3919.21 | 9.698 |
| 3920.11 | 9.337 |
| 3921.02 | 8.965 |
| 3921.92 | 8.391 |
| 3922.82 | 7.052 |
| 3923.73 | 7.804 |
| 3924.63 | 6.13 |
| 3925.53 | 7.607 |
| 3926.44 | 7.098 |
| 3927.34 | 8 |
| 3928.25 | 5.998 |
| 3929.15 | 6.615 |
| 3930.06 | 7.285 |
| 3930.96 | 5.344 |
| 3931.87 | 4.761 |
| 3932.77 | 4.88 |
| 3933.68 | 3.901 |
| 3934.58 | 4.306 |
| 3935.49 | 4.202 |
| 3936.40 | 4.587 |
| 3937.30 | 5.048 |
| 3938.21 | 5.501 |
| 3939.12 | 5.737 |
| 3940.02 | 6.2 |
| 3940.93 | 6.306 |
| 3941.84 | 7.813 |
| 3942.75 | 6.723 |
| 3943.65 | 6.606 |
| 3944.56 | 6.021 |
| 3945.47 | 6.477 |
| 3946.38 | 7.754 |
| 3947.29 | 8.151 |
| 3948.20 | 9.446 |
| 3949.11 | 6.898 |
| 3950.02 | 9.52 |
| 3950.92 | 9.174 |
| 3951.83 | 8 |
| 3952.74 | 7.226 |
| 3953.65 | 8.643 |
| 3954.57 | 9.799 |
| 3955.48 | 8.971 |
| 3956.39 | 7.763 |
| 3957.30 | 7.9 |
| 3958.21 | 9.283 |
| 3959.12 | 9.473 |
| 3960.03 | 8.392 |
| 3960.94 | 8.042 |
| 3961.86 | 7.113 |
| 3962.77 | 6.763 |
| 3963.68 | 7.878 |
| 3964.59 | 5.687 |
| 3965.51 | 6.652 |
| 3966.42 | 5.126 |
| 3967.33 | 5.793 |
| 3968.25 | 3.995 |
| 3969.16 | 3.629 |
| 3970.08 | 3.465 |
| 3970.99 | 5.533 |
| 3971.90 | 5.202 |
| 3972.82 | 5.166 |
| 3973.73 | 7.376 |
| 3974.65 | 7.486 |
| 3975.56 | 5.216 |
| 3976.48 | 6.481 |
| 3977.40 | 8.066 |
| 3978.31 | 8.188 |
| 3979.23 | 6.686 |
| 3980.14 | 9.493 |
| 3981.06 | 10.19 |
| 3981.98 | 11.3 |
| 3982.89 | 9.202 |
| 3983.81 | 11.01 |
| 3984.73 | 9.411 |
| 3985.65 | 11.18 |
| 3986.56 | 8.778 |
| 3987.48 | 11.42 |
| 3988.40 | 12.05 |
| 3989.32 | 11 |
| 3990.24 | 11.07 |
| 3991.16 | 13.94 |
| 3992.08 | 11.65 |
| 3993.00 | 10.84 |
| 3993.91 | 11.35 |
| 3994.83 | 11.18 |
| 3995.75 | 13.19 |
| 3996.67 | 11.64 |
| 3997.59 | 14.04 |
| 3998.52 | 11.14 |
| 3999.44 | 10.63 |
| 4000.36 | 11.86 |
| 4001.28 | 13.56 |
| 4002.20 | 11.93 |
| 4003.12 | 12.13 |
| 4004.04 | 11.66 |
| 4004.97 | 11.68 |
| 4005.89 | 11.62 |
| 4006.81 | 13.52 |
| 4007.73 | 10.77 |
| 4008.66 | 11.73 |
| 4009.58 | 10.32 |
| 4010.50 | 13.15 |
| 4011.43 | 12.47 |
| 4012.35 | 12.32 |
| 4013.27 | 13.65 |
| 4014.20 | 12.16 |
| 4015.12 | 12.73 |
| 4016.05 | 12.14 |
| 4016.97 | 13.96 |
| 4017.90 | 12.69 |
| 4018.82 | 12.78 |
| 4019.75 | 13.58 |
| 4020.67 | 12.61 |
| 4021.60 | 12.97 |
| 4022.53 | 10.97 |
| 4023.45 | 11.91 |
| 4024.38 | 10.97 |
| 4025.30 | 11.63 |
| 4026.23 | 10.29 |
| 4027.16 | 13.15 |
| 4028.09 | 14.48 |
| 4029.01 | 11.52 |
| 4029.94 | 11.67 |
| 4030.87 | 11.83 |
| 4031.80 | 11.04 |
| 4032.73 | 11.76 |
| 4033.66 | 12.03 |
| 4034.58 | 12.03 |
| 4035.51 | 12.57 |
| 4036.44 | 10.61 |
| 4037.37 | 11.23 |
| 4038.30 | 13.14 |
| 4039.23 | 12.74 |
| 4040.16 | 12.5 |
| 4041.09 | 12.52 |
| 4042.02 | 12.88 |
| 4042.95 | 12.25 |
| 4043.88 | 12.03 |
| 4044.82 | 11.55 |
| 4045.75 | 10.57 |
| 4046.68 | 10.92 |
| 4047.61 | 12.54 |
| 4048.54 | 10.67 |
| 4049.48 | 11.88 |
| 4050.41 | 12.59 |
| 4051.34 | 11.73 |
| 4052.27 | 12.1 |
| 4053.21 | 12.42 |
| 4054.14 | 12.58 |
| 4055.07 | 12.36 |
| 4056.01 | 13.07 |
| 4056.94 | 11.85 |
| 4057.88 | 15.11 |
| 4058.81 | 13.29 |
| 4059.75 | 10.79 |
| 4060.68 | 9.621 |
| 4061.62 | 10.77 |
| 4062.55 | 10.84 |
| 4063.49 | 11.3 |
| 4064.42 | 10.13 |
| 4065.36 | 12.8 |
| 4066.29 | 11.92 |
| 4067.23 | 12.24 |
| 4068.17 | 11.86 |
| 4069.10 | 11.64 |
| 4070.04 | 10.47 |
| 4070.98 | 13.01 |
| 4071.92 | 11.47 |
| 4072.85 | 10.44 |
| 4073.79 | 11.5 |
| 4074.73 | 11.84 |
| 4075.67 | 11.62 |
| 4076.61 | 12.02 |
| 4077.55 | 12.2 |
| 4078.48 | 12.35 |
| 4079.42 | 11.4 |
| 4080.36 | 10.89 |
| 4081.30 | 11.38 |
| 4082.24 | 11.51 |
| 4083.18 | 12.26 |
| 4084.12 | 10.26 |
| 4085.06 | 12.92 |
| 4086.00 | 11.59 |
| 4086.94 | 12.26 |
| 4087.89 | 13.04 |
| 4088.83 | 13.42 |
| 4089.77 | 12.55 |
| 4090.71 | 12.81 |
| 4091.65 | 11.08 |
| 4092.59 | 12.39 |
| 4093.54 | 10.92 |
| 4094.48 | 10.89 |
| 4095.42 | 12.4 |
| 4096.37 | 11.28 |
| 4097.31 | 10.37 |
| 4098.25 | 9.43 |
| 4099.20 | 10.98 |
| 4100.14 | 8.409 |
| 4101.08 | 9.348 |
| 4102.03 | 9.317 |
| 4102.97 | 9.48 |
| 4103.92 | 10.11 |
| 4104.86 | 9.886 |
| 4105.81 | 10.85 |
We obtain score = 103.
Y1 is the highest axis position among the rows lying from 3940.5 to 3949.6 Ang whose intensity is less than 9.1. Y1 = 3949.11 Ang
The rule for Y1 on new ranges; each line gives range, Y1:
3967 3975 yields 3974.65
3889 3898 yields 3897.61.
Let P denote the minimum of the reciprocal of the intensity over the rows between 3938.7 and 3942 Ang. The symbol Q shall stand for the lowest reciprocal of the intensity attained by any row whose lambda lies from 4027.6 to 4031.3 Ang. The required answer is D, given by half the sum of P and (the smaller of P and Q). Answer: 0.099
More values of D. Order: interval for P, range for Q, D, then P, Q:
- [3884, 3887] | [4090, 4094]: 0.098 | 0.119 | 0.08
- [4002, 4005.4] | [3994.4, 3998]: 0.077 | 0.082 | 0.07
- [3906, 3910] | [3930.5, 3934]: 0.107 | 0.107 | 0.19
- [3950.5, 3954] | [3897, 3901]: 0.106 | 0.109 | 0.10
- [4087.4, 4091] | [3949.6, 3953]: 0.075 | 0.075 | 0.11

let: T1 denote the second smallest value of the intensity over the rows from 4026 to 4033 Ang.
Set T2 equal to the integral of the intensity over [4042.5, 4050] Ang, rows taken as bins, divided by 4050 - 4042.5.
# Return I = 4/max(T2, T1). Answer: 0.35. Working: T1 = 11.04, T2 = 11.5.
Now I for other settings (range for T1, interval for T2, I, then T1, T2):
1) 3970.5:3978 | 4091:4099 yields 0.36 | 5.202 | 11.1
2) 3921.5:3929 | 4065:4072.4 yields 0.34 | 6.13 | 11.9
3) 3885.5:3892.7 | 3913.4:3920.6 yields 0.46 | 6.666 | 8.6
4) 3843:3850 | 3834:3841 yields 0.72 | 5.577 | 4.9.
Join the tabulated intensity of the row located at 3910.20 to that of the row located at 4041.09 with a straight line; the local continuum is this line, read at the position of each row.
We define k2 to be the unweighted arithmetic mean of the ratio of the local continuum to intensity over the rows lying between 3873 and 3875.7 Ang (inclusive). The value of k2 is 1.03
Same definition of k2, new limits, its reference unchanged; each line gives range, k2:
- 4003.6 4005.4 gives 0.98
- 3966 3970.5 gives 2.43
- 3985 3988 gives 1.05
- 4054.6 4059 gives 1.00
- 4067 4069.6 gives 1.12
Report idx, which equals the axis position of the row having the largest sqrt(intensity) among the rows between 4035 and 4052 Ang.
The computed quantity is 4038.30 Ang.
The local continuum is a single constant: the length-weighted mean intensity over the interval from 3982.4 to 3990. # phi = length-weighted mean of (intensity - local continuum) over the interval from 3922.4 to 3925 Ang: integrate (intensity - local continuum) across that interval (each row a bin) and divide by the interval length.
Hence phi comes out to -4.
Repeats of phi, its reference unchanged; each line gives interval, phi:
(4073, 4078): 1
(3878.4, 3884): -4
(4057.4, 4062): 1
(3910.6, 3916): -2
